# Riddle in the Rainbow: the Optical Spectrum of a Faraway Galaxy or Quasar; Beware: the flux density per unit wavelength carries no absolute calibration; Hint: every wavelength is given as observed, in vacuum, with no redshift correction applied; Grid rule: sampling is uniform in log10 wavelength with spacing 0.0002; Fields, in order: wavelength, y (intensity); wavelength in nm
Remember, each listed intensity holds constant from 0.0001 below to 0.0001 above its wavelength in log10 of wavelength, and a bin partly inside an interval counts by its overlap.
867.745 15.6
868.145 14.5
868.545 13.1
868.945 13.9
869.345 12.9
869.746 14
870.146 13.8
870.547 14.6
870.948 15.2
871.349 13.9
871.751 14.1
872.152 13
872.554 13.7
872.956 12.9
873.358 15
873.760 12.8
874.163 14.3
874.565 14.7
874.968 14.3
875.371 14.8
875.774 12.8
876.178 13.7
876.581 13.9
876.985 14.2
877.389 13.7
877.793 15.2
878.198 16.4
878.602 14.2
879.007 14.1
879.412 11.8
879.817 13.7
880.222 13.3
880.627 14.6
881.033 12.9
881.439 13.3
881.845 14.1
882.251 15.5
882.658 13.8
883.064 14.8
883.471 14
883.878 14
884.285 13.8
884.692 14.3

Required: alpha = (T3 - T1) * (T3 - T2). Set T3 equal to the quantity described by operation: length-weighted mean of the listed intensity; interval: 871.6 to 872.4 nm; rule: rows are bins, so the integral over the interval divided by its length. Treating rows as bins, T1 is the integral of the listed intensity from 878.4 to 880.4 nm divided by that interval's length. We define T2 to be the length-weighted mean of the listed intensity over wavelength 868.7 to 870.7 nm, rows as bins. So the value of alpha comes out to -0.03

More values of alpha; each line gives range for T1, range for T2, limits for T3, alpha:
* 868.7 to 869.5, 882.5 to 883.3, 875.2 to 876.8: -0.20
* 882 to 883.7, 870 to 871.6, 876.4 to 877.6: 0.25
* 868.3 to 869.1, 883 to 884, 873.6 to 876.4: -0.11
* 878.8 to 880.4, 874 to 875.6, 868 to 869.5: -0.33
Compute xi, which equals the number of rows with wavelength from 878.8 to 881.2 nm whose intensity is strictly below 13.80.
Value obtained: 4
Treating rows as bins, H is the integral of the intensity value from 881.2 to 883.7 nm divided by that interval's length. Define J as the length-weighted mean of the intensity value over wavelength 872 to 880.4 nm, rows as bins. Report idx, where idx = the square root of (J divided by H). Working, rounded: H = 14.23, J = 13.9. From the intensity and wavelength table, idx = 0.99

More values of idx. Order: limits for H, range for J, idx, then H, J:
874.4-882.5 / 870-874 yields 0.99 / 14.05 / 13.9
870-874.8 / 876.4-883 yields 1.00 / 14.00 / 14.1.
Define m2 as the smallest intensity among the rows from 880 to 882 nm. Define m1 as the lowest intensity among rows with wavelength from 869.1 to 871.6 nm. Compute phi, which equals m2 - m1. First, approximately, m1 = 12.9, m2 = 12.9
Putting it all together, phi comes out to 0.00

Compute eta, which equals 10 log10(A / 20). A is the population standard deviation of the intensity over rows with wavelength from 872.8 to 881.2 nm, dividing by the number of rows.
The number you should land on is -13.0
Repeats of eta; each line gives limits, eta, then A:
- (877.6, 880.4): -11.7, 1.34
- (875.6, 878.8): -12.9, 1.02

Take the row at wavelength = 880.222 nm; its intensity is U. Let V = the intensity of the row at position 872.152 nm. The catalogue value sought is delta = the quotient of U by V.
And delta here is 1.02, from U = 13.3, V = 13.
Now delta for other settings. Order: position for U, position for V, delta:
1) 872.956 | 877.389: 0.94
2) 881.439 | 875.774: 1.04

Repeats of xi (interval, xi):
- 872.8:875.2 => 2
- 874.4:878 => 3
